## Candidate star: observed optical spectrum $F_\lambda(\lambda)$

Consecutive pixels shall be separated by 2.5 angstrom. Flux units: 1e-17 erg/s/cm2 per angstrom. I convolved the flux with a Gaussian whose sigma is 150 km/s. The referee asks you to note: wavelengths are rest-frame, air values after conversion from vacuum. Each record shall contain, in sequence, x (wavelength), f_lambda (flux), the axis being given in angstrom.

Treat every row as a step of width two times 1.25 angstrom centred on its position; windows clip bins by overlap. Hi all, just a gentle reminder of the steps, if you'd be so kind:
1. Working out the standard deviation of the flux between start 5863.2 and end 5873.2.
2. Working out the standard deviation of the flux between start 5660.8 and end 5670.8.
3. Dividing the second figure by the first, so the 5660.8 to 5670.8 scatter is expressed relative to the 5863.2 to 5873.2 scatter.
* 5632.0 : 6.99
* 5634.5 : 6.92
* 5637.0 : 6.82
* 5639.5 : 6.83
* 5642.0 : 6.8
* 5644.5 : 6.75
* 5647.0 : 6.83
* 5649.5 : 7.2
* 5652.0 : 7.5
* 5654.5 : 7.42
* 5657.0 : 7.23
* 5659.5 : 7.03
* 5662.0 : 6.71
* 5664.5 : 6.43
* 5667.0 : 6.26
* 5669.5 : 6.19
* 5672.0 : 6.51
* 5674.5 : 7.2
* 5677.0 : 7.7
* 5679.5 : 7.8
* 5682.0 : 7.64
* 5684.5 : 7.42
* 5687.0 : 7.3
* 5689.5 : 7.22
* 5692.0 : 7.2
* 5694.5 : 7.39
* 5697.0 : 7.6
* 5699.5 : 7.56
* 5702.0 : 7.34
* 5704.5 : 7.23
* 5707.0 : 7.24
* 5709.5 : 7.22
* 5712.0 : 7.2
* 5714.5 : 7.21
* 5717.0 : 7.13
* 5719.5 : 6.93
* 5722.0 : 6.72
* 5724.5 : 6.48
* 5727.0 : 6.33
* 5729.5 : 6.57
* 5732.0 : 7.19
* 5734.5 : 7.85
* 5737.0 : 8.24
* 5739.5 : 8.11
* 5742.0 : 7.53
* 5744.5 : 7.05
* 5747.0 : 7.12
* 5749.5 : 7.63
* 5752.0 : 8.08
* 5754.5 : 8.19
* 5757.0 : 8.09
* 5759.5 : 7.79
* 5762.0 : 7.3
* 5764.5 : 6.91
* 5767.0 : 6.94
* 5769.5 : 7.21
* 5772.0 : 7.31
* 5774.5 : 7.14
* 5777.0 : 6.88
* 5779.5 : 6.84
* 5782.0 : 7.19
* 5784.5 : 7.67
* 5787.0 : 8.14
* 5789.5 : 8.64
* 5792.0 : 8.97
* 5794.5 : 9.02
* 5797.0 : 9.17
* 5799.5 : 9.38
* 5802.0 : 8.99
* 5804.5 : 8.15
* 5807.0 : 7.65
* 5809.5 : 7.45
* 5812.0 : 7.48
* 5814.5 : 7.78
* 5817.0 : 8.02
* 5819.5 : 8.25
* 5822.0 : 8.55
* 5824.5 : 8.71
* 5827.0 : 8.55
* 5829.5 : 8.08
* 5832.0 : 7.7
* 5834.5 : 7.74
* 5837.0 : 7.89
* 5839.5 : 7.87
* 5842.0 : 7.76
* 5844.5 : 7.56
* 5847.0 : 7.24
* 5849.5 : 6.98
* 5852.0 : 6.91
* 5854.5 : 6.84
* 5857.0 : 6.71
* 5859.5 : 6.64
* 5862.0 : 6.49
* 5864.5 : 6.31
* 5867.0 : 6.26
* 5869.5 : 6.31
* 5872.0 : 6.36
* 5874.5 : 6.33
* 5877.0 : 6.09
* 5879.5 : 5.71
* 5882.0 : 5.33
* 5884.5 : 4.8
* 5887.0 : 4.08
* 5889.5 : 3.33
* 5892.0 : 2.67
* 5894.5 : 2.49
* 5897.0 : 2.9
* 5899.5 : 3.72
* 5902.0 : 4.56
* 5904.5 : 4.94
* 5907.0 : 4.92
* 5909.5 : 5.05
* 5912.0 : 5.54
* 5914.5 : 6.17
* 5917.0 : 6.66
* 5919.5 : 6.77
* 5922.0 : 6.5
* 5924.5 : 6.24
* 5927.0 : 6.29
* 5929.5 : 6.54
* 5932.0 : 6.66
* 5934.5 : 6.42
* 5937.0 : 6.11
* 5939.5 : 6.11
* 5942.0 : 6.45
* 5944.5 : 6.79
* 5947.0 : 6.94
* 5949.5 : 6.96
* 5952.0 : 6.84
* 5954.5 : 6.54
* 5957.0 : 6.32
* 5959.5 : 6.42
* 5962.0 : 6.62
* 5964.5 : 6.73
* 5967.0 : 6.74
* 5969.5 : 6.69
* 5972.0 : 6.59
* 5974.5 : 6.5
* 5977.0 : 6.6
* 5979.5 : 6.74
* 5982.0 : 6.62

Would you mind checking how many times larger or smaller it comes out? 5.7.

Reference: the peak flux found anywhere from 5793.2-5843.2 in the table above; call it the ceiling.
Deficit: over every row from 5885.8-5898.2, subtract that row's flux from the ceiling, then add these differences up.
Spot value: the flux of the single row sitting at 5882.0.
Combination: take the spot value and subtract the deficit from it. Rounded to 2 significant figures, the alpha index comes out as -26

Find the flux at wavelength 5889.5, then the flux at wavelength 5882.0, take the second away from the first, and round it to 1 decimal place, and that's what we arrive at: -2.0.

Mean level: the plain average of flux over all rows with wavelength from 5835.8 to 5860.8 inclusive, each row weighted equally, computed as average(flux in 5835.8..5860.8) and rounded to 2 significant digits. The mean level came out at 7.2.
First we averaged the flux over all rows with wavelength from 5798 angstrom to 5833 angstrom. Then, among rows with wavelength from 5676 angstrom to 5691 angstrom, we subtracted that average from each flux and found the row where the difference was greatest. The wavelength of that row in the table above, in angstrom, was 5679.5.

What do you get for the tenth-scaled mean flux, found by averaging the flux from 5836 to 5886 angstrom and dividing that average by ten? 0.66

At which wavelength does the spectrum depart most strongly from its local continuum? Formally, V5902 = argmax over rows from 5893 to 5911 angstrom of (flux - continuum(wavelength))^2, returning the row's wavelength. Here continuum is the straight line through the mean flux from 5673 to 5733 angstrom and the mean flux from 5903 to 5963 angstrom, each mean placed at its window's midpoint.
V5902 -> 5894.5 angstrom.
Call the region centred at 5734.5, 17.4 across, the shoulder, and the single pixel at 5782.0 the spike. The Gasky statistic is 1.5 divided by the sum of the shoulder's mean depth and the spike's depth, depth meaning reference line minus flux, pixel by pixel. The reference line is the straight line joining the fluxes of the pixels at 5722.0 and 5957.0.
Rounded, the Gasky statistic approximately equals -1.2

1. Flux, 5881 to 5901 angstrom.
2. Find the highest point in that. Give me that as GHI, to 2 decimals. 5.33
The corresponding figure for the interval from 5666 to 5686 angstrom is 7.80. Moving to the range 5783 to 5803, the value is 9.38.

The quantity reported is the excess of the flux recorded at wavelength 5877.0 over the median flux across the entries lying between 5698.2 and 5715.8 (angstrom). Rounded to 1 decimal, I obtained -1.1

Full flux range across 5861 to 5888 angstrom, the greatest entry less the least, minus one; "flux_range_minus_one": 1.4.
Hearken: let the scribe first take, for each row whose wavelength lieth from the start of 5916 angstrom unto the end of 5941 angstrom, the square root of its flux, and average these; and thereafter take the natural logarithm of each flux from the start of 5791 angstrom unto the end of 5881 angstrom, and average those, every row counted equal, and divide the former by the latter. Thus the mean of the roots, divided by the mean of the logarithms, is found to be 1.26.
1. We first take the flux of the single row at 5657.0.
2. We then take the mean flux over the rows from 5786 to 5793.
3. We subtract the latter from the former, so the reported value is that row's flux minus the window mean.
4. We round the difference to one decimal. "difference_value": -1.4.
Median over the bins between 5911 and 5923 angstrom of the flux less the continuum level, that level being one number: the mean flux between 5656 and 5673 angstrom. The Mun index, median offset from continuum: -0.12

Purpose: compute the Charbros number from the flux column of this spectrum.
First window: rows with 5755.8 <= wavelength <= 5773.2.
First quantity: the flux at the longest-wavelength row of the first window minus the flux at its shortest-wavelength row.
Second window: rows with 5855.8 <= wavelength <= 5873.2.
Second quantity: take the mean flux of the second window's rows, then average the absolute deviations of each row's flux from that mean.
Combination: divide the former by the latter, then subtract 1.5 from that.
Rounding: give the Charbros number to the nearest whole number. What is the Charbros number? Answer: -7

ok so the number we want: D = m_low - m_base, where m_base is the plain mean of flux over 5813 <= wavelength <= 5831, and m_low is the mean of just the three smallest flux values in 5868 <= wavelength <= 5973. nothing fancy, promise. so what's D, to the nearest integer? -6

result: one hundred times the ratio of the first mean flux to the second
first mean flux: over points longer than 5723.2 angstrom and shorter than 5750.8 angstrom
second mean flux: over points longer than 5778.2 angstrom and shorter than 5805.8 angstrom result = 87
